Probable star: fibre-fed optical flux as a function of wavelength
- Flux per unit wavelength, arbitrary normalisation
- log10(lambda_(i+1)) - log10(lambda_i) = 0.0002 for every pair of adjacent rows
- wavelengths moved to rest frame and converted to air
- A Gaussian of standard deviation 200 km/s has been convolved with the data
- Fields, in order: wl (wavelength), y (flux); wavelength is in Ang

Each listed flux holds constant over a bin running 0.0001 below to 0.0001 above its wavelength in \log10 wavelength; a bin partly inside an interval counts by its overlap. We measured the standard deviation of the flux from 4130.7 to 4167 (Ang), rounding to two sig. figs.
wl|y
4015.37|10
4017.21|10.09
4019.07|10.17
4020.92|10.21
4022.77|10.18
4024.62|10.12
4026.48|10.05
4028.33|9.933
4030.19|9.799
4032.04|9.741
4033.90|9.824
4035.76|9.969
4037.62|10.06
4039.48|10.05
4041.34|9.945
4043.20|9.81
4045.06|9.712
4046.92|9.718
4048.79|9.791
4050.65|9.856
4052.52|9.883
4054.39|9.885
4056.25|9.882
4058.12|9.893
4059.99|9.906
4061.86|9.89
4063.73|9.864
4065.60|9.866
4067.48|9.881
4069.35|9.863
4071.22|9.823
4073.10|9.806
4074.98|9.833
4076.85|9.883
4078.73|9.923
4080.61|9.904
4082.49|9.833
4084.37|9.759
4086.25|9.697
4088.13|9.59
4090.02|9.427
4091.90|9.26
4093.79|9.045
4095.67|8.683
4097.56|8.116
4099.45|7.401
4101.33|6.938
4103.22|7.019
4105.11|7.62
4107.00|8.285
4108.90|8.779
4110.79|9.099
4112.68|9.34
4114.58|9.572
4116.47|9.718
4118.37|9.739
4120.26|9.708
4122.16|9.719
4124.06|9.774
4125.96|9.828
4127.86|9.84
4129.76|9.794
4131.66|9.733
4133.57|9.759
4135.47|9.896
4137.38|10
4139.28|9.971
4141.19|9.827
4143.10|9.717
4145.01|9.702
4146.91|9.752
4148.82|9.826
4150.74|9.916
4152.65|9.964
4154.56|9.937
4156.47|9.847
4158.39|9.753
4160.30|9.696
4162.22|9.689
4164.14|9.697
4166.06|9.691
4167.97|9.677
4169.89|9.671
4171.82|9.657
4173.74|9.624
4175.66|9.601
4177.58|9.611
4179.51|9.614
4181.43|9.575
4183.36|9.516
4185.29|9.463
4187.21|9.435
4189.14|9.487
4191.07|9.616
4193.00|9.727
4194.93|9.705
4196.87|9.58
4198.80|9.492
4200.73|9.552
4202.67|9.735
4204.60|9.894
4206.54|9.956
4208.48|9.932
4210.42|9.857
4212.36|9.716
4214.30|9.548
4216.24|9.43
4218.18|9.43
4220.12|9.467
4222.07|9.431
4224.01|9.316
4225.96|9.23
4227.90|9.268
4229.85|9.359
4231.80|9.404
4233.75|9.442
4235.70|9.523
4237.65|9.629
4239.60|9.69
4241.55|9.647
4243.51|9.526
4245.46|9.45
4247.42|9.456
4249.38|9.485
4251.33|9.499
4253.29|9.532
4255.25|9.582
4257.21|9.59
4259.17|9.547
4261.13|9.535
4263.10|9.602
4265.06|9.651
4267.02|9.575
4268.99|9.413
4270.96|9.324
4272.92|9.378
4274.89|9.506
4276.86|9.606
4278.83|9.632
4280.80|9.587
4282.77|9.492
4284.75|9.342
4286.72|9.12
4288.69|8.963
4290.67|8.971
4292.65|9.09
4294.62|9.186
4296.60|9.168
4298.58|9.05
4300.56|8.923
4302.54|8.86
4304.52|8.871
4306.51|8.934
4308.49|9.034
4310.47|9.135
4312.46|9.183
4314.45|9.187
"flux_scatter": 0.11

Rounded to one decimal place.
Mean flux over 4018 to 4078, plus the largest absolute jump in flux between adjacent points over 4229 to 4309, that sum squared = 102.6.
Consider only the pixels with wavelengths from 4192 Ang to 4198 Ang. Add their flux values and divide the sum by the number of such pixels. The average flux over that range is 9.7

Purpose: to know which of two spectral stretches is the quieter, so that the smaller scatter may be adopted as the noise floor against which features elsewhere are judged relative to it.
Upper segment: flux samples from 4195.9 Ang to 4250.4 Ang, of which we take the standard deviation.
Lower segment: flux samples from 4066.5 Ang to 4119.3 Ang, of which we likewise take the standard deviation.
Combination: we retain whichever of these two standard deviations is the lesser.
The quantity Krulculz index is 0.19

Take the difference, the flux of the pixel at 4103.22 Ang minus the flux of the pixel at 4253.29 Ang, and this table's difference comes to -2.5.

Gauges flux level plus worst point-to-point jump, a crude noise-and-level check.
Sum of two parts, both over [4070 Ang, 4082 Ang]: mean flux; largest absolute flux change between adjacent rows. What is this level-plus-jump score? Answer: 9.9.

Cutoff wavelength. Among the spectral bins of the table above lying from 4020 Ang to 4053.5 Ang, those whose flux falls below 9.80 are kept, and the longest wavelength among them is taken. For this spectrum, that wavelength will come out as 4048.79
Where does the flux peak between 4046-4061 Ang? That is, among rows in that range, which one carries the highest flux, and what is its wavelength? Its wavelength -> 4059.99 Ang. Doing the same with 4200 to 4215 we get 4206.54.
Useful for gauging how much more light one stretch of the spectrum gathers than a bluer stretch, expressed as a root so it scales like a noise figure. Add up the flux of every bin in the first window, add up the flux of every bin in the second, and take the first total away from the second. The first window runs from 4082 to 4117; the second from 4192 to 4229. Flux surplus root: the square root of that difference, 3.9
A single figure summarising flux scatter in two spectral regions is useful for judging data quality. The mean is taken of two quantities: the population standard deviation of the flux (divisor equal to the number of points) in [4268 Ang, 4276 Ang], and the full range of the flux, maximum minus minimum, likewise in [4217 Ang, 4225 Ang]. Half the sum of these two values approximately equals 0.109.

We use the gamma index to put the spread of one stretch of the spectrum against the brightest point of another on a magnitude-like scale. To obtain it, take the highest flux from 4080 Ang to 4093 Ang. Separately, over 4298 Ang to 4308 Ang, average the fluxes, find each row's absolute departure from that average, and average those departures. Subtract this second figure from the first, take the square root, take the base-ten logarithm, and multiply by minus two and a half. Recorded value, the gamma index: -1.24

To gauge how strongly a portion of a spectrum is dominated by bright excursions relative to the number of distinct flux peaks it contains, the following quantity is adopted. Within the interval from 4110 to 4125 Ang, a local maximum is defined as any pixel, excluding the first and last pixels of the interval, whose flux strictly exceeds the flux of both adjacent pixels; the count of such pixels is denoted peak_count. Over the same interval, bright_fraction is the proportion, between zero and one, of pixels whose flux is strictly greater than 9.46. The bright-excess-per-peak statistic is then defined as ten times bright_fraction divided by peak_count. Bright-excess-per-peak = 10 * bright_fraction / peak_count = 7.5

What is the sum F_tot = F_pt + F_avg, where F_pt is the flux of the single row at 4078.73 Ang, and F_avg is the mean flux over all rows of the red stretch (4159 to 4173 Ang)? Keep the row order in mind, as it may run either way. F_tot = 19.6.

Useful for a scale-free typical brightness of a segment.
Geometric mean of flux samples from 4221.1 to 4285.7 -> 9.49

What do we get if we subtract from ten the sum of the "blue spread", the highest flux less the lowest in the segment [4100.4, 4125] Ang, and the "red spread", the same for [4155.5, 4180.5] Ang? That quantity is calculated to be 6.92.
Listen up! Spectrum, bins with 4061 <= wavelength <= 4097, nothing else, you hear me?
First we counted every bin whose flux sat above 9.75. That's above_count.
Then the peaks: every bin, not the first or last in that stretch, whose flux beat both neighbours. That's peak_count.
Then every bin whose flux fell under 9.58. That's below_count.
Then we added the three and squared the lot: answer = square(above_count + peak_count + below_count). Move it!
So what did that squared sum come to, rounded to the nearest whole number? 361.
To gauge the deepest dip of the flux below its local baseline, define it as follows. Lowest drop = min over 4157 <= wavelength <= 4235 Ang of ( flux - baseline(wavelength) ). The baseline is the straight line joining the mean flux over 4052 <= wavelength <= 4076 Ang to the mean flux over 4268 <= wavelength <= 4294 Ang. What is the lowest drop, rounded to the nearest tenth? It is -0.2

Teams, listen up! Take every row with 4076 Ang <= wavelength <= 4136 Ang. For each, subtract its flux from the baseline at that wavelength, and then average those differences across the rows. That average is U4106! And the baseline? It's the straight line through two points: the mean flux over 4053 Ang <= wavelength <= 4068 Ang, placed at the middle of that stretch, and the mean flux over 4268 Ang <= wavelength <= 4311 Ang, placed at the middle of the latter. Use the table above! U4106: 0.54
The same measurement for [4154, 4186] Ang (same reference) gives -0.10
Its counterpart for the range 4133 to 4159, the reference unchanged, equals -0.22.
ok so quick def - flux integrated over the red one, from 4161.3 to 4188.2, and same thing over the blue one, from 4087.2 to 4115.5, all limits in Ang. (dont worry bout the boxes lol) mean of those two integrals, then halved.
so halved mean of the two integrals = 125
